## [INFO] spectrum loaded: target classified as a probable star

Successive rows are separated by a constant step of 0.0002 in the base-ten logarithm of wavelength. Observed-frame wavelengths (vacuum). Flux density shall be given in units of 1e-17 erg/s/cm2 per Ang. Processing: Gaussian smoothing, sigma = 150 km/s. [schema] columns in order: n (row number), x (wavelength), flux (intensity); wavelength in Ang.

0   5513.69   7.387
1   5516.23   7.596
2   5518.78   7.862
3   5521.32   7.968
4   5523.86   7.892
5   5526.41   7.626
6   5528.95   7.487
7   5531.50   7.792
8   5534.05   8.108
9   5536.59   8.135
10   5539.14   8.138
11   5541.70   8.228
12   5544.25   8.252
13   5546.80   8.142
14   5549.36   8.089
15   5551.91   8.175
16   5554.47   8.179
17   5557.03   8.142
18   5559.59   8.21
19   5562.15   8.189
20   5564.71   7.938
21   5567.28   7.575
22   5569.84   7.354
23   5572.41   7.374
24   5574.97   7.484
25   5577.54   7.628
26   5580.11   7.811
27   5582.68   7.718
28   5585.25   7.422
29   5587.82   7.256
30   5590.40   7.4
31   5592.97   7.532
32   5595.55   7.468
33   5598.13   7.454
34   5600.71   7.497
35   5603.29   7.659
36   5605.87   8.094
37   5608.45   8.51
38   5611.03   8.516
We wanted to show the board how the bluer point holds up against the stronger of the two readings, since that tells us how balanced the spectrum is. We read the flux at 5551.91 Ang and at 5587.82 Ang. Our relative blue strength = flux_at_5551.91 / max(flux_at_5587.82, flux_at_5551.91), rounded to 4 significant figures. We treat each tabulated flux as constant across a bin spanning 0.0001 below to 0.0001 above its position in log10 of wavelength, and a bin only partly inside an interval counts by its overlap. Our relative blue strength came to 1.000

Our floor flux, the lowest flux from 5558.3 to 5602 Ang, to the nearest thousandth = 7.256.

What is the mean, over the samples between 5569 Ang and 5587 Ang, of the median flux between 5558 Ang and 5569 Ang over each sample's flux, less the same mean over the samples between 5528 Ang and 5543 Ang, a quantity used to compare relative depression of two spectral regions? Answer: 0.06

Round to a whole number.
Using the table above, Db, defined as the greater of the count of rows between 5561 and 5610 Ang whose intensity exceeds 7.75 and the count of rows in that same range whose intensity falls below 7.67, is 13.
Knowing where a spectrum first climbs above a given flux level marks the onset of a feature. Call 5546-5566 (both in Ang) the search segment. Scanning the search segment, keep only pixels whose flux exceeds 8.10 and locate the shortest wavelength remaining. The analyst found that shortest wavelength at 5546.80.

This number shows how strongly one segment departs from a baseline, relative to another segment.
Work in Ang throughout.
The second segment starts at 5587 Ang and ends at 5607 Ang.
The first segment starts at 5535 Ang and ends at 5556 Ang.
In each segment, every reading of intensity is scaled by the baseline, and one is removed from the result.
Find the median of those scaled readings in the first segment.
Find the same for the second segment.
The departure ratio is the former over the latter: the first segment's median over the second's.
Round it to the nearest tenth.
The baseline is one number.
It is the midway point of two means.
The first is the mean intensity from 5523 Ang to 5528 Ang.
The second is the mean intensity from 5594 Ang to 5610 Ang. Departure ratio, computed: -1.4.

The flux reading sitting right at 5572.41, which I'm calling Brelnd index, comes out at 7.374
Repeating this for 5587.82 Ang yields 7.256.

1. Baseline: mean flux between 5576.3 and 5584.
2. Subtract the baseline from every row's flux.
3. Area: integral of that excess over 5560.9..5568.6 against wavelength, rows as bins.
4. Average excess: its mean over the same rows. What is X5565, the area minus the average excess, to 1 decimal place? 1.2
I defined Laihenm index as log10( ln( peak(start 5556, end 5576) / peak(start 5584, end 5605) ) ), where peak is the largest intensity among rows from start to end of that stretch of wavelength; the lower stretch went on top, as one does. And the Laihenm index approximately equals -1.16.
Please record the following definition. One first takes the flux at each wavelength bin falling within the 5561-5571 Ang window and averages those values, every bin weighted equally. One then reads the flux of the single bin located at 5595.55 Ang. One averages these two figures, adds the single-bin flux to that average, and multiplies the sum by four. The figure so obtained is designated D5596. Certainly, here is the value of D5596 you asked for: 60.3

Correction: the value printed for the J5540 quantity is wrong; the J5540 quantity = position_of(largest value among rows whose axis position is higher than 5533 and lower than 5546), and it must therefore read 5544.25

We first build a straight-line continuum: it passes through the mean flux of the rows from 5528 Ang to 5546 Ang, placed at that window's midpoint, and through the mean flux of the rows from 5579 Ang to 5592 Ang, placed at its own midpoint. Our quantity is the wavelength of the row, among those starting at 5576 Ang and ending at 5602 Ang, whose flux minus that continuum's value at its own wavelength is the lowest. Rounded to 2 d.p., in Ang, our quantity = 5587.82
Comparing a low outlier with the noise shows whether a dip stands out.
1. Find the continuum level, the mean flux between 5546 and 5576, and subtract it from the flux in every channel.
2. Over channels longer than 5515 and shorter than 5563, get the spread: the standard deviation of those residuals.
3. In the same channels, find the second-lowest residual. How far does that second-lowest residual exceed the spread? -0.54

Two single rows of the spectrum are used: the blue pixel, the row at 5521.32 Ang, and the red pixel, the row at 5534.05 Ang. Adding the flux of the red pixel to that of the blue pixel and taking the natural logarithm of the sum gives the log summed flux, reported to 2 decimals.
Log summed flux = 2.78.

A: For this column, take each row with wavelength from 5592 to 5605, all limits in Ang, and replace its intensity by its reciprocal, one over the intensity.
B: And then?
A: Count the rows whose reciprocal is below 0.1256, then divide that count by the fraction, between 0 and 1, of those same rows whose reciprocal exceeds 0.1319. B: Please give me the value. 0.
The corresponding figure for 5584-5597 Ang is 0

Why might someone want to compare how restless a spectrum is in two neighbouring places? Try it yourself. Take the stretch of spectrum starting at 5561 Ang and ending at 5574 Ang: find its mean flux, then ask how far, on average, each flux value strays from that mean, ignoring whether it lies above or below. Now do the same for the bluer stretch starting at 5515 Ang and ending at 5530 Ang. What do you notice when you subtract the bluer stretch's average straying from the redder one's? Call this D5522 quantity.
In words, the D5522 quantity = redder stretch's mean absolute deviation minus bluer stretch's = 0.13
